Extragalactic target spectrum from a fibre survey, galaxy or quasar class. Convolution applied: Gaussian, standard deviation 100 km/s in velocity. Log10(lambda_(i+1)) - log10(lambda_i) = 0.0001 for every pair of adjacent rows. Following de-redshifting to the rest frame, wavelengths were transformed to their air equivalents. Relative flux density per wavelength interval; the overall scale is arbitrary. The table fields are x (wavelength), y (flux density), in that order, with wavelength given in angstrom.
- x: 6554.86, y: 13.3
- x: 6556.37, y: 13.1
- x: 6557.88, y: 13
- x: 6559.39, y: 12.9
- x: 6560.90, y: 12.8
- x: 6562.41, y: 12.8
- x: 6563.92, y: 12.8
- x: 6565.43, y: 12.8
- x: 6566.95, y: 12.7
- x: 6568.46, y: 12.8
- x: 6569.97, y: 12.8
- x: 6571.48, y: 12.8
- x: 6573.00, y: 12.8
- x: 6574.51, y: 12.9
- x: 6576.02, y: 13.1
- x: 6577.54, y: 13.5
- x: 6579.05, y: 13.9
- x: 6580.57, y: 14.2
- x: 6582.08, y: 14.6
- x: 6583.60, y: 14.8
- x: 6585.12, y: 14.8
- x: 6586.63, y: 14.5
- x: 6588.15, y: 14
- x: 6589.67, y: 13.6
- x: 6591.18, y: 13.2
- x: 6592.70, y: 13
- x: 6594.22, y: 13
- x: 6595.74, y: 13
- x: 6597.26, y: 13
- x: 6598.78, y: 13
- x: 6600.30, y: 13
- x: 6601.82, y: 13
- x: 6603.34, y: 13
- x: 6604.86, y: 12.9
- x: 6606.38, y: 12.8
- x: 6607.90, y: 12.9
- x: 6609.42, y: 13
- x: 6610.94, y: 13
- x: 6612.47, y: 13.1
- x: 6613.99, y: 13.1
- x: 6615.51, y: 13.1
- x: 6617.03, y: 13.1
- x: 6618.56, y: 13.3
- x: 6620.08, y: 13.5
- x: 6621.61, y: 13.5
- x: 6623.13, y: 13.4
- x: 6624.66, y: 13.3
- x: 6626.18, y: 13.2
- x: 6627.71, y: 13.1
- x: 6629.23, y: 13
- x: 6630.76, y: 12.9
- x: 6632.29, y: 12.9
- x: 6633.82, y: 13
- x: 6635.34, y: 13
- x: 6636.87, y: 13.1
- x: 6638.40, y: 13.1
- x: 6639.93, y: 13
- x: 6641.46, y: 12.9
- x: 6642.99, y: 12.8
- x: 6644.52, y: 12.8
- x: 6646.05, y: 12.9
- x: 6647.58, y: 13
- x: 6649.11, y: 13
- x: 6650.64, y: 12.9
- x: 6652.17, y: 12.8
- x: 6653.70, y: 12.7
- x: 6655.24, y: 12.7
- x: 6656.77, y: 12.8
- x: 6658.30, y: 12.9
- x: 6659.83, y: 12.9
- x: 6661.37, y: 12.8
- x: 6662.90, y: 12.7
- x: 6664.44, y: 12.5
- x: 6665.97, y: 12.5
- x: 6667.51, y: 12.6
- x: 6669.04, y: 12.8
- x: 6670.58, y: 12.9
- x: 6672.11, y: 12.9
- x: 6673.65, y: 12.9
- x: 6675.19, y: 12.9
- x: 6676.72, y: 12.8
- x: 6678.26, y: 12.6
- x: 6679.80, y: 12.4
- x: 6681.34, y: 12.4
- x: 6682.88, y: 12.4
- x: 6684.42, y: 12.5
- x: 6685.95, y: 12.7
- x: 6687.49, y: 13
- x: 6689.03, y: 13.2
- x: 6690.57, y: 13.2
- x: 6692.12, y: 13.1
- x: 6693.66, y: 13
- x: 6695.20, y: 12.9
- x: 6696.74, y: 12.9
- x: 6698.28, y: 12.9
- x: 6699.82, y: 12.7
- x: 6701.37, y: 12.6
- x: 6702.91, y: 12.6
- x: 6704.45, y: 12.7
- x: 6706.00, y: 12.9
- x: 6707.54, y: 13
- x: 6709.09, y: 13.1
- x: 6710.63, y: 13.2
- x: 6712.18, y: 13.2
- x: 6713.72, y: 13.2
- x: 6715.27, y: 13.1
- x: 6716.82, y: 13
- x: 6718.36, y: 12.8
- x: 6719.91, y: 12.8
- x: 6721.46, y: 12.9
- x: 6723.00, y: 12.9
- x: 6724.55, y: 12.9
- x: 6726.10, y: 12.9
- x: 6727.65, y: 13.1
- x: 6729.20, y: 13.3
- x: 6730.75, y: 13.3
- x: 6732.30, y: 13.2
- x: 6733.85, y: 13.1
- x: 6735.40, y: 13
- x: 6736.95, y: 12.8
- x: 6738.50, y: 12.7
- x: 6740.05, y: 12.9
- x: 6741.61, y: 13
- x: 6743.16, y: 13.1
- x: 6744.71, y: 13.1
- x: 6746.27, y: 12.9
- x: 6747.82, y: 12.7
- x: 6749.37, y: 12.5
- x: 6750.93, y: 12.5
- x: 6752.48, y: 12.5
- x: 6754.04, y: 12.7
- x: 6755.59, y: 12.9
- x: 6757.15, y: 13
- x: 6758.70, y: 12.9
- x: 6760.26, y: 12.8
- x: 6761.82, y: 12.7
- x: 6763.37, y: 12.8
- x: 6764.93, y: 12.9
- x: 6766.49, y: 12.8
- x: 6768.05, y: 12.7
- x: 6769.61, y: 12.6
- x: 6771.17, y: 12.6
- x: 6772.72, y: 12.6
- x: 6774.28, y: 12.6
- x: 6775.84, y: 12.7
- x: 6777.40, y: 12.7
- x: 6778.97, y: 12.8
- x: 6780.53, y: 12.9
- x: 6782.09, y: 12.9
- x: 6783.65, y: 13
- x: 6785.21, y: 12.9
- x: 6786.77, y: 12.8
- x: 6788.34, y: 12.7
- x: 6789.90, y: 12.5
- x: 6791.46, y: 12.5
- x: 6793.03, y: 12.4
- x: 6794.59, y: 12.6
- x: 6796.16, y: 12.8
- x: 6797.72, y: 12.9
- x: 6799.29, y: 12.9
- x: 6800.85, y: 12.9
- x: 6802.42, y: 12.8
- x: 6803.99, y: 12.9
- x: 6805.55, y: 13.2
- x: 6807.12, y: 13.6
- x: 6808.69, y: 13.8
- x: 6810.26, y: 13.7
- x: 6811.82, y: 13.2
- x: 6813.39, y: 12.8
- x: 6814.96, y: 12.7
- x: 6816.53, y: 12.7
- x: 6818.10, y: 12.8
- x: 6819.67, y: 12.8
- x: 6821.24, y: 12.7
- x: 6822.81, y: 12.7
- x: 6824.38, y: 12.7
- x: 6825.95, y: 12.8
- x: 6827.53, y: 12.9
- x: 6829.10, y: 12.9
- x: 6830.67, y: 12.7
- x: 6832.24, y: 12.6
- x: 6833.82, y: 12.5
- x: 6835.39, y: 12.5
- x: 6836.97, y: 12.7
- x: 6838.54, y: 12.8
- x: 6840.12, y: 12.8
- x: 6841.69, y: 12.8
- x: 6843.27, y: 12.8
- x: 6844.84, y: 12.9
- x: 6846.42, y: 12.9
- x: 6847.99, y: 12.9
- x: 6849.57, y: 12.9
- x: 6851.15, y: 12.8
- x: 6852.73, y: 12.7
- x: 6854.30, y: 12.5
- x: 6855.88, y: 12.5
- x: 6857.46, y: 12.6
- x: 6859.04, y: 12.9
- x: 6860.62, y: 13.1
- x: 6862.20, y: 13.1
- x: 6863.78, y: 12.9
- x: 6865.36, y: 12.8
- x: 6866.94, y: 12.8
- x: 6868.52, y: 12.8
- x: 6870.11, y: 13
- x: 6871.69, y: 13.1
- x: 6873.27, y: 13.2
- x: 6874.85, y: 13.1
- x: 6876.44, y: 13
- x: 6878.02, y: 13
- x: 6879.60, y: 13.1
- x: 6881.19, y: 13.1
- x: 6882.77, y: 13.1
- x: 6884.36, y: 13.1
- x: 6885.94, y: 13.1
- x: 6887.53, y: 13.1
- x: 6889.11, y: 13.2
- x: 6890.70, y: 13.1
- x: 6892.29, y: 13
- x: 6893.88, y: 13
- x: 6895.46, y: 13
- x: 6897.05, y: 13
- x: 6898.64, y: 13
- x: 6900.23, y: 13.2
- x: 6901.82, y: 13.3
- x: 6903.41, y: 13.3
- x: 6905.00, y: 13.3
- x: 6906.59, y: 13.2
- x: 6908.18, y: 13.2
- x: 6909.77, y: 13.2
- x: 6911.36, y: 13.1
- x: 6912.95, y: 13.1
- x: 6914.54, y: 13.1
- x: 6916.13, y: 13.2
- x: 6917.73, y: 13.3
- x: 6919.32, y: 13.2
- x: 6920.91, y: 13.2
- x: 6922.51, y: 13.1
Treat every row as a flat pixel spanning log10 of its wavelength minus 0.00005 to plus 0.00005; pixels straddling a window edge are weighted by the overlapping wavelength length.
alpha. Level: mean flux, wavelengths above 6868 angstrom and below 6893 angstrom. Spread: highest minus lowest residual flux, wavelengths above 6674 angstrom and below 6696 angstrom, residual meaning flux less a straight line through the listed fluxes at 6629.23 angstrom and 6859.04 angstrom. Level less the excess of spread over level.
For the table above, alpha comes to 25.3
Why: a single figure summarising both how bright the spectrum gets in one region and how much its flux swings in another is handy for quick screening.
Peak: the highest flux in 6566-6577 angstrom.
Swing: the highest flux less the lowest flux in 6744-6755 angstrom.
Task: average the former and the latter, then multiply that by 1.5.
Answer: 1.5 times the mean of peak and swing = 10.3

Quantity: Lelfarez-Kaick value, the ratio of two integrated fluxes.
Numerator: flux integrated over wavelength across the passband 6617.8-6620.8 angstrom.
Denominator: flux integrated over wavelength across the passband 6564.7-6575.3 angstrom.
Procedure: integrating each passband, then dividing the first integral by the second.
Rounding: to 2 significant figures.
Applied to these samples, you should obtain 0.30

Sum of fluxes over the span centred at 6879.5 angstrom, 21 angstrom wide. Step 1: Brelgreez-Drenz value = 170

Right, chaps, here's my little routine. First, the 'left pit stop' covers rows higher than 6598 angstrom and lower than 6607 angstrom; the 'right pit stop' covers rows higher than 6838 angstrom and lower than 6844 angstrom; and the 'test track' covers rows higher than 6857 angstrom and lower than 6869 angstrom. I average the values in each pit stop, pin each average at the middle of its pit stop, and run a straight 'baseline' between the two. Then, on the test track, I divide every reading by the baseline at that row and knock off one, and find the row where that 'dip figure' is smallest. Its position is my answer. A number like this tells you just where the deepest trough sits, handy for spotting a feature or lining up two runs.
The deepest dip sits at 6857.46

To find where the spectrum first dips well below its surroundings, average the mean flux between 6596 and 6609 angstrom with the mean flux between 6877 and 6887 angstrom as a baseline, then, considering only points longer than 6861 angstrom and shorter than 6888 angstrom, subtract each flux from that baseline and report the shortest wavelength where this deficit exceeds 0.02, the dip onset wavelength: 6863.78 angstrom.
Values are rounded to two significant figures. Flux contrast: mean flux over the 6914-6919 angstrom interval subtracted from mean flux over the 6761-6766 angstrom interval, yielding -0.40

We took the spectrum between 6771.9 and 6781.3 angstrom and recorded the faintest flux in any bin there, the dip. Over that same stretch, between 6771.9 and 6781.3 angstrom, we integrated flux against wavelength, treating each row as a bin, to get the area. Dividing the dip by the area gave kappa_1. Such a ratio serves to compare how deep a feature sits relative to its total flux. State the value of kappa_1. 0.11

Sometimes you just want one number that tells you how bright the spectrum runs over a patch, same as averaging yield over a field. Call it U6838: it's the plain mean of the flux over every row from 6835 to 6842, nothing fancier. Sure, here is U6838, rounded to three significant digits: 12.7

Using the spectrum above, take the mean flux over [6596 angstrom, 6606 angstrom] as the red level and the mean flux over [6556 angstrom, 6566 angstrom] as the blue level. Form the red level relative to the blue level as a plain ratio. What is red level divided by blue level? 1.01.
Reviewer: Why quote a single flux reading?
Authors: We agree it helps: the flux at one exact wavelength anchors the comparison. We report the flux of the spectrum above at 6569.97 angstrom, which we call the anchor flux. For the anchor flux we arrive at 12.8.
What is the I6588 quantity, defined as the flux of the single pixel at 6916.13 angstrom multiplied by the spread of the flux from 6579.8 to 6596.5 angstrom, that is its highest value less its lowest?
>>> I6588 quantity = 24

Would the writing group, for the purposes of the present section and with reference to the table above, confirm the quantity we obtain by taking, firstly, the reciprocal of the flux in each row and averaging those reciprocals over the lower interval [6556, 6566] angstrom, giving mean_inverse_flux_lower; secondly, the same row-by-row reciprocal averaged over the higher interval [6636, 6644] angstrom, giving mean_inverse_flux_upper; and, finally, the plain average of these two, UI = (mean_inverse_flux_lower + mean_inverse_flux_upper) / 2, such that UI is 0.0773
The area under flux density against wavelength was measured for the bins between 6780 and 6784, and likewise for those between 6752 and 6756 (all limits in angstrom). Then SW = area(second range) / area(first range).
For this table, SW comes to 0.98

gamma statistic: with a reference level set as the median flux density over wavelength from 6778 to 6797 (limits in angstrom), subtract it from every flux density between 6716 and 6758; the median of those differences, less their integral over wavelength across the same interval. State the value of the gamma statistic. -4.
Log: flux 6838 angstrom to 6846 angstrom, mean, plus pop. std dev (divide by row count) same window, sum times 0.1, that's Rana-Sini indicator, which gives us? 1.29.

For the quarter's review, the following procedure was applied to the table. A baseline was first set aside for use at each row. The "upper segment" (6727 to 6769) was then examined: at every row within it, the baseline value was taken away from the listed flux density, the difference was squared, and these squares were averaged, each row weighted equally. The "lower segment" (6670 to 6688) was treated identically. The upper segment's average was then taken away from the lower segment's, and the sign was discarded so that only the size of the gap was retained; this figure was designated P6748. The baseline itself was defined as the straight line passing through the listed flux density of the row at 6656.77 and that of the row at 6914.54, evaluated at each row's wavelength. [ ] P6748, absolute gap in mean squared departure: 0.01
